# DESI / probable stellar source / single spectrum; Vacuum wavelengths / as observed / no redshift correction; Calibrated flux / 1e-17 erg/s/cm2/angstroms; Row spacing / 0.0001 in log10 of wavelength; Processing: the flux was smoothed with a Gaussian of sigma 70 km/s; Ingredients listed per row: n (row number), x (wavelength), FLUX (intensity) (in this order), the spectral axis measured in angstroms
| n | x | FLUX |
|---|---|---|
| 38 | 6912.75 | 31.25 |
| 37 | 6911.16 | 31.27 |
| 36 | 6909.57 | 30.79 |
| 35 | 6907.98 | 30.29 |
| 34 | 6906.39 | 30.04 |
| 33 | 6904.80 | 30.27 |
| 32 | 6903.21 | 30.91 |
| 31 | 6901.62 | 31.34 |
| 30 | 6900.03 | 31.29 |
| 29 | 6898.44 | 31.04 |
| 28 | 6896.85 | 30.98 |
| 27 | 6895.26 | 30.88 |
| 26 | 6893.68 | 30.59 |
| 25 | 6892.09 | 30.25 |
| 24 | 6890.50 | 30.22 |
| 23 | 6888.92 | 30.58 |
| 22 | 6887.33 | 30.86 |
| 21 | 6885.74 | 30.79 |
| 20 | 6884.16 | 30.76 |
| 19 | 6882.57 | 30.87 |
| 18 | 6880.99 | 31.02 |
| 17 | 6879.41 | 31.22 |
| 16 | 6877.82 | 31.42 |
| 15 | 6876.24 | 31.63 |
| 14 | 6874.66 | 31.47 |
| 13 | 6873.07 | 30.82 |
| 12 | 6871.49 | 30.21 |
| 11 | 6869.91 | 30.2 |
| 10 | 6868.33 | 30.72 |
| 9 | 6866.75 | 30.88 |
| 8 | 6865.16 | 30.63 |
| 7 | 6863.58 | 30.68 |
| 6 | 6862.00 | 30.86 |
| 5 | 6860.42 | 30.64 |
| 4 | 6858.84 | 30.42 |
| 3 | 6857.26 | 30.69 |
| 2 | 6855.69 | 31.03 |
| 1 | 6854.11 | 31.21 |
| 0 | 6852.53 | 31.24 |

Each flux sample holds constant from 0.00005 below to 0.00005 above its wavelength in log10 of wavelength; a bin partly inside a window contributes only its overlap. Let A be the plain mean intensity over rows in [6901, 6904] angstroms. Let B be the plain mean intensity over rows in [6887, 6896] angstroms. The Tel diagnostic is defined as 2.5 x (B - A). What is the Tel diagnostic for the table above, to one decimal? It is -1.4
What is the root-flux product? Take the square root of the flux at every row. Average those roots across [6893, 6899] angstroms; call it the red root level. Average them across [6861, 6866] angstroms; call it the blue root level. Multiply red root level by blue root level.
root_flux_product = 30.8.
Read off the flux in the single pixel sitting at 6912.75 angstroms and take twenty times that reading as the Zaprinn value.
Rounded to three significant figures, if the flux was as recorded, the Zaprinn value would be 625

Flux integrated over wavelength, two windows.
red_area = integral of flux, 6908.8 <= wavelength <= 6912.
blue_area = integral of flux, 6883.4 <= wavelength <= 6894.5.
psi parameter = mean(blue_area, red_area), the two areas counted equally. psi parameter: 219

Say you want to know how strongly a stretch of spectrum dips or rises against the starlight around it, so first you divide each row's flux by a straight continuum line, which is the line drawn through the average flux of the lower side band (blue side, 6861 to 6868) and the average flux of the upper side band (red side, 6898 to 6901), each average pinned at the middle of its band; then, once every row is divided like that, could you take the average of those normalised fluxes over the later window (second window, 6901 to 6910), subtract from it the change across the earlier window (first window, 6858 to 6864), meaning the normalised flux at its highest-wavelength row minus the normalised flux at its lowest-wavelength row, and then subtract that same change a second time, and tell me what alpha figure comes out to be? 0.97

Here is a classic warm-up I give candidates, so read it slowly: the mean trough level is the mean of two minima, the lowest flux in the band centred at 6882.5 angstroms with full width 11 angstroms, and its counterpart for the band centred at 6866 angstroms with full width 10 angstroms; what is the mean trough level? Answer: 30.48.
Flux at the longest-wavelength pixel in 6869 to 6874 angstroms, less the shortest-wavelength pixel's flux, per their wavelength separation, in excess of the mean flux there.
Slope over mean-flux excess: -30.2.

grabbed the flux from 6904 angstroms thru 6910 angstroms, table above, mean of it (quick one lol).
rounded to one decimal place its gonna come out 30.3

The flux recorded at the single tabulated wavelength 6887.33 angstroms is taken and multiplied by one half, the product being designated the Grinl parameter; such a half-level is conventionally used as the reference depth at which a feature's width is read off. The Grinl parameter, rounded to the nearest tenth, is 15.4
